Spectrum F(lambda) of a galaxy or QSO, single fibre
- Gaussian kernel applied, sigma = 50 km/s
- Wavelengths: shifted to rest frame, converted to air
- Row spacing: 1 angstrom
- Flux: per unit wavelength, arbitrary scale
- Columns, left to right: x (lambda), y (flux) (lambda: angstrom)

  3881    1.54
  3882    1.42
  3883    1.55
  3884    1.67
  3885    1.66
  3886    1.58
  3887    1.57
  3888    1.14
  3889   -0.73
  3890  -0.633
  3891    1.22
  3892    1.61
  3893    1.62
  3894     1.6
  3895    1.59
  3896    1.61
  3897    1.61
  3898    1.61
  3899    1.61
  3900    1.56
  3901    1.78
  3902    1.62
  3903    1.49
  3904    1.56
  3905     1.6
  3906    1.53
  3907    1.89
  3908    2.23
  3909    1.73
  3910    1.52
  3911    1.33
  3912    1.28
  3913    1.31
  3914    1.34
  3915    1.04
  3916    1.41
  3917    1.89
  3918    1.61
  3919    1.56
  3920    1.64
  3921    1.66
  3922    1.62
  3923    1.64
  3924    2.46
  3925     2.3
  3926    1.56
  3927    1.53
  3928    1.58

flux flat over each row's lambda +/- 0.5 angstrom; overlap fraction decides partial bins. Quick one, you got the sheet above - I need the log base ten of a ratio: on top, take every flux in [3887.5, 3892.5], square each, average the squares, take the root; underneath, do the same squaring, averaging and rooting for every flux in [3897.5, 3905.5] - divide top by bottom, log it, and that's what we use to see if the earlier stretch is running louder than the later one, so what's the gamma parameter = -0.15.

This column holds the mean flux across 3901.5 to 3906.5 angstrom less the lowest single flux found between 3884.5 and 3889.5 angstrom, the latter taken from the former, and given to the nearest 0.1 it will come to 2.3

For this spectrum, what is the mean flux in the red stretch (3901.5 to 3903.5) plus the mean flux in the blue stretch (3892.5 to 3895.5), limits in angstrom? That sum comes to 3.2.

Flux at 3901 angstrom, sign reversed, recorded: -1.78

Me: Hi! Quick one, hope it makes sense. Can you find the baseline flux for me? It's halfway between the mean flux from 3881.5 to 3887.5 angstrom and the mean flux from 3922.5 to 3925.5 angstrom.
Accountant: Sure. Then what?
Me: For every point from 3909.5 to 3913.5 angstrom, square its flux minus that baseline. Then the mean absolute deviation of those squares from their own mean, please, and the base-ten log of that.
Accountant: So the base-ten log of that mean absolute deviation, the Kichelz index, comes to -1.2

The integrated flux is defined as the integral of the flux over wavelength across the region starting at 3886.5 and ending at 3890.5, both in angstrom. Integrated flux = 1.35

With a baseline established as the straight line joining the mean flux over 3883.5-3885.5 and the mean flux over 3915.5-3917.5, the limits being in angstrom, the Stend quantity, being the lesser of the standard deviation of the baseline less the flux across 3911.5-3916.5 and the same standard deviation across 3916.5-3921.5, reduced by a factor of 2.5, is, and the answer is 0.05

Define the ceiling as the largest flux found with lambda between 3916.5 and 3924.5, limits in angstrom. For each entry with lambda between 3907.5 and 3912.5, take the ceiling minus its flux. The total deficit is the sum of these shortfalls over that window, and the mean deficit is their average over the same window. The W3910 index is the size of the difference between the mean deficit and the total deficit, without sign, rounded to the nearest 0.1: 3.4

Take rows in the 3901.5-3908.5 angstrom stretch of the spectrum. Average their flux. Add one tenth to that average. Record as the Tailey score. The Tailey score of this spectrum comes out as 1.80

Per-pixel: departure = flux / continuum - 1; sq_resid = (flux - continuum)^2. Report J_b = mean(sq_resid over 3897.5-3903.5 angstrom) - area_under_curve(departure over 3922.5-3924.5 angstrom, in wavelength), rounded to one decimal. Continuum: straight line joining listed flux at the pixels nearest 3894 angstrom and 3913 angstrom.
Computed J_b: -1.6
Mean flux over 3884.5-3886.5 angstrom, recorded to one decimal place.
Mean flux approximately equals 1.6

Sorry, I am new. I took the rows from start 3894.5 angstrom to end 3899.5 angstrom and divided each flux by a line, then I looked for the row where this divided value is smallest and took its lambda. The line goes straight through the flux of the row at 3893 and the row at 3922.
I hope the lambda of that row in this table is 3895 angstrom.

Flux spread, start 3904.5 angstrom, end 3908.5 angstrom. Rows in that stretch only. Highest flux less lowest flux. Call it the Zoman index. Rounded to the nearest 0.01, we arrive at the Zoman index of 0.70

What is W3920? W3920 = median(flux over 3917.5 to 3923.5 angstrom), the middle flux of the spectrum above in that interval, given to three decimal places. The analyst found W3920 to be 1.630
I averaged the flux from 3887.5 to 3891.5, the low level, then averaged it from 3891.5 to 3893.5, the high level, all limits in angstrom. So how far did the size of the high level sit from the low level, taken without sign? 1.4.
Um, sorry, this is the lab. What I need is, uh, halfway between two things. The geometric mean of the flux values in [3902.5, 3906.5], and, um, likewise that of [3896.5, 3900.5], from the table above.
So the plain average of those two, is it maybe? 1.57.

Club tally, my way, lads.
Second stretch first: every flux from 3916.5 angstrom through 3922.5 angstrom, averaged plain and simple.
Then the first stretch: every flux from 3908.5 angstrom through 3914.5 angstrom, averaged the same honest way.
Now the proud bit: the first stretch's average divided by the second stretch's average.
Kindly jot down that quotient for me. 0.85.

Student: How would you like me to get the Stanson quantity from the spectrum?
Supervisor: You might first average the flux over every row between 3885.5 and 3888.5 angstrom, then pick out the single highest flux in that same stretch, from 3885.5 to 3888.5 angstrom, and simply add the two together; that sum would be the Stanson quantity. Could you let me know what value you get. 3.01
